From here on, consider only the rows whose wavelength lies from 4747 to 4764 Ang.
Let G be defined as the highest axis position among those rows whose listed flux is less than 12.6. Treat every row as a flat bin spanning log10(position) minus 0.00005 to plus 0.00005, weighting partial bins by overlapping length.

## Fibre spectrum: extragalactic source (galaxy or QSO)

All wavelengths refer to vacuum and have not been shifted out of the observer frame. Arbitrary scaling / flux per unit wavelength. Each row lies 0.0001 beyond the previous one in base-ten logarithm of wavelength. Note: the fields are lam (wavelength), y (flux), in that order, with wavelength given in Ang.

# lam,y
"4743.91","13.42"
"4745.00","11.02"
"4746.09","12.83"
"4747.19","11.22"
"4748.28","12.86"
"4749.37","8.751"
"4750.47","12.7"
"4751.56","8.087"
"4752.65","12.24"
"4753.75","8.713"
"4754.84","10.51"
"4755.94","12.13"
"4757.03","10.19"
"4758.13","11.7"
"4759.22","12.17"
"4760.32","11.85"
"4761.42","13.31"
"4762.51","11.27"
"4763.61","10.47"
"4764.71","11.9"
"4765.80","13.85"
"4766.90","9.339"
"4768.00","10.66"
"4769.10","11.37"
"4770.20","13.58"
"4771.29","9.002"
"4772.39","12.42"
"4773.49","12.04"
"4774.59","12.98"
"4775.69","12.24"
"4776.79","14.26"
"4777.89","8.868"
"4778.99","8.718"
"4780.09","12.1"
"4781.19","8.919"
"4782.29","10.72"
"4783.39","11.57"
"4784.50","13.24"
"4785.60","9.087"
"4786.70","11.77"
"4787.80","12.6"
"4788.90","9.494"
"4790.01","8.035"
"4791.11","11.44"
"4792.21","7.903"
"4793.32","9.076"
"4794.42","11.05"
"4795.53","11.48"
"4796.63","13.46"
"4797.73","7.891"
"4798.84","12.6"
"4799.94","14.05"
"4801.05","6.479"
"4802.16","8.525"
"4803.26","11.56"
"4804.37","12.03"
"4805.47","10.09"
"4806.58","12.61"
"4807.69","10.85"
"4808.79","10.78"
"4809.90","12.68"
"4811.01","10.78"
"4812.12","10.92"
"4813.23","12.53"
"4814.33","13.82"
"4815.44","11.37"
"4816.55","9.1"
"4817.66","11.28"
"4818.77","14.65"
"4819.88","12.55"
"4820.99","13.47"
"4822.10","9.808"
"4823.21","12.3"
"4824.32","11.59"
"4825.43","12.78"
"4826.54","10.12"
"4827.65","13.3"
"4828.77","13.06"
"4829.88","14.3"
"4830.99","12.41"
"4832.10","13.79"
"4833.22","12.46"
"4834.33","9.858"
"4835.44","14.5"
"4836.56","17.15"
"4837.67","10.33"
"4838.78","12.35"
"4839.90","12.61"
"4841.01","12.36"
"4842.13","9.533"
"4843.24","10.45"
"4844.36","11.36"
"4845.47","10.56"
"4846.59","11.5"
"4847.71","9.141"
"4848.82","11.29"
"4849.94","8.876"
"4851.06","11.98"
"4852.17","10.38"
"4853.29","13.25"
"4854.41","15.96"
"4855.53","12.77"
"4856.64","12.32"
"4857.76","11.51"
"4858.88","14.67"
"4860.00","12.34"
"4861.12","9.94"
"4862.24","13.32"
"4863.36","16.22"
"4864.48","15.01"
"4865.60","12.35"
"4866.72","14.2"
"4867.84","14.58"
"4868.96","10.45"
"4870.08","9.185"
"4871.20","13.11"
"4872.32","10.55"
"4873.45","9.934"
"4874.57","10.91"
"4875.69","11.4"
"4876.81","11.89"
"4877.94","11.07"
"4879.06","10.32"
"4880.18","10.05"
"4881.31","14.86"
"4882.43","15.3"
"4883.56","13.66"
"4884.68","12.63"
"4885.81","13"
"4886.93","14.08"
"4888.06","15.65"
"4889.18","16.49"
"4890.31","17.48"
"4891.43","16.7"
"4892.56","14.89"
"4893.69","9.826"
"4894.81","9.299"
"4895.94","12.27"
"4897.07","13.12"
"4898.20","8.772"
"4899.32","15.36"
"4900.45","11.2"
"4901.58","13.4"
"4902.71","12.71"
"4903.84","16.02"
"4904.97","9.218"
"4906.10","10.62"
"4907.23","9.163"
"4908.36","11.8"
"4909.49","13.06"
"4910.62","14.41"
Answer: 4763.61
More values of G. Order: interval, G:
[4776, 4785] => 4783.39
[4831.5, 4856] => 4852.17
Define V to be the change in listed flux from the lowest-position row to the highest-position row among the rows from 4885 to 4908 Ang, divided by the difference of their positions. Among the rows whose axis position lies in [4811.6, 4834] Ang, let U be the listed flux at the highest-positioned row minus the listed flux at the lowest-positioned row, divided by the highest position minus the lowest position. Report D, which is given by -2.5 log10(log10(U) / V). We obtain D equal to -2.0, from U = 0.073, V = -0.179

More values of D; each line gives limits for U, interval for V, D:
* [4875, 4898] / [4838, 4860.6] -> -8.4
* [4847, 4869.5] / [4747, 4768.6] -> -4.1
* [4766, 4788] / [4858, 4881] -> -1.4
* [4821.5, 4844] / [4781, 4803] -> -4.8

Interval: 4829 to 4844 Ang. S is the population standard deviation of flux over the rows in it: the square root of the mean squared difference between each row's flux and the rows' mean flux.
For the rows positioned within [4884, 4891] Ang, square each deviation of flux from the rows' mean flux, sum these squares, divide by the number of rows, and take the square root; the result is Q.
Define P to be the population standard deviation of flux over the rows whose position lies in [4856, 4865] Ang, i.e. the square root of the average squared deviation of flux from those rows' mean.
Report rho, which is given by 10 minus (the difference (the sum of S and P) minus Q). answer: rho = 7.80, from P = 1.9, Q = 1.79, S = 2.06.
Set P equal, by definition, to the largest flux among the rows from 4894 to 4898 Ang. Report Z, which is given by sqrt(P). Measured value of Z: 3.62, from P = 13.12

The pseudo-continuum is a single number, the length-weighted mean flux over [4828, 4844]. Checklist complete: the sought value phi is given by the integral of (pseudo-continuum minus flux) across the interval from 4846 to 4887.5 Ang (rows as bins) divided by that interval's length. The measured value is 0.2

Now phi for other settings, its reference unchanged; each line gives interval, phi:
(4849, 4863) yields 0.2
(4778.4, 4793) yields 2.1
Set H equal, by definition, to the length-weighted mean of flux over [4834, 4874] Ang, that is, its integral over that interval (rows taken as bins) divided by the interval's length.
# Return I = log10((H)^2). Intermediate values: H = 12.1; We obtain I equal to 2.17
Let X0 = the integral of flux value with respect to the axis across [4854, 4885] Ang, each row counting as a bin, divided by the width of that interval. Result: 12.5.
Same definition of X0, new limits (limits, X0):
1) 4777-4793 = 10.4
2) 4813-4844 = 12.3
